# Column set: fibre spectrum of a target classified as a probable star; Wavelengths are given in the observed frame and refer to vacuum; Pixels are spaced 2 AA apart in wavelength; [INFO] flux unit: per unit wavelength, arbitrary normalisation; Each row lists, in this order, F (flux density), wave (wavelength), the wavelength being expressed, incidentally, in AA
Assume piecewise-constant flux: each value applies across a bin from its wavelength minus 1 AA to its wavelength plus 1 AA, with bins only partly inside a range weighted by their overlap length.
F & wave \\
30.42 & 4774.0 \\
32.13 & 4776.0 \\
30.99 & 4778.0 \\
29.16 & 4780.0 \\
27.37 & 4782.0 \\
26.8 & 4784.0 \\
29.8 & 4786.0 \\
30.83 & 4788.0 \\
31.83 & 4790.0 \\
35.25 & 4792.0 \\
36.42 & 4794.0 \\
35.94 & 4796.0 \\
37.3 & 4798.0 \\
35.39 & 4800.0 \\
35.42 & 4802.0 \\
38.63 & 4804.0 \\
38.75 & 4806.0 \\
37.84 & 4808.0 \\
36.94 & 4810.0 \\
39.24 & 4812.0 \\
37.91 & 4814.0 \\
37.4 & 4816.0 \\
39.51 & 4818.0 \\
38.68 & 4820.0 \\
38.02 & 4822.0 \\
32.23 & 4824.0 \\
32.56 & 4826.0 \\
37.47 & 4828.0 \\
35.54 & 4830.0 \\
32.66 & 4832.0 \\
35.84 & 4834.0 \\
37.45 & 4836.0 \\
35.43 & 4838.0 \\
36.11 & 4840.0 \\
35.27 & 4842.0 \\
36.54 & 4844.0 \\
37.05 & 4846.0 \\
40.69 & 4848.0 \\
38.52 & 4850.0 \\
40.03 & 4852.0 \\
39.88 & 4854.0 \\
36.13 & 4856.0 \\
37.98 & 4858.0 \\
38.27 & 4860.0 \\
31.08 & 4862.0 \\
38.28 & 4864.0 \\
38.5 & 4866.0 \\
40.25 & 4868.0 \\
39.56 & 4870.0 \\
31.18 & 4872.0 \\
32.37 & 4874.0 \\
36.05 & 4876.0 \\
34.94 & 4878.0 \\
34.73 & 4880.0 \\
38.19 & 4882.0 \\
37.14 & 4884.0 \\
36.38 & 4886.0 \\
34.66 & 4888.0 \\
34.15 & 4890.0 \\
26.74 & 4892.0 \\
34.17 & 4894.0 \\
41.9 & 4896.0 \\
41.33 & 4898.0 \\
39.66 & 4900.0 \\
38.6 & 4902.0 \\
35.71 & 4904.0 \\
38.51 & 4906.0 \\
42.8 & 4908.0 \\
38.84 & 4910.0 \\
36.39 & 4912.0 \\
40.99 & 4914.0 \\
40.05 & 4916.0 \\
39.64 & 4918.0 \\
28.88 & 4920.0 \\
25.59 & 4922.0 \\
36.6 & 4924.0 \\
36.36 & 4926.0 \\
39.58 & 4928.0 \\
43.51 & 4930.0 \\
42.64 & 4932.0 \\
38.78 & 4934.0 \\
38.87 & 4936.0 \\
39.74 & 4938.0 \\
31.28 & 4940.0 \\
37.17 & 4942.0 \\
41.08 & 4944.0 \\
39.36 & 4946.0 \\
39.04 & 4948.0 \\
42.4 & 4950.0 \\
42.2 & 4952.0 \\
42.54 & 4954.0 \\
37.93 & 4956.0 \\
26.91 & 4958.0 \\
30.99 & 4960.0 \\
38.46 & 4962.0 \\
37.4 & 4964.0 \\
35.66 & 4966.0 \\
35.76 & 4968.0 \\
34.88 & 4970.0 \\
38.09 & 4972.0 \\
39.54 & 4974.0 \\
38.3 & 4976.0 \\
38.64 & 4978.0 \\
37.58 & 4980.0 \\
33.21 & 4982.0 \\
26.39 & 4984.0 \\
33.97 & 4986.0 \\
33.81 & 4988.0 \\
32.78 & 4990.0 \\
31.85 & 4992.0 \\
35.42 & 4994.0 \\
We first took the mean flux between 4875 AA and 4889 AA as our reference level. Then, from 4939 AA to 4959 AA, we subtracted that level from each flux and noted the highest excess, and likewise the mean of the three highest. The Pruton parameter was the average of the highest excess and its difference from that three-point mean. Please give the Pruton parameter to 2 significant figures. 3.3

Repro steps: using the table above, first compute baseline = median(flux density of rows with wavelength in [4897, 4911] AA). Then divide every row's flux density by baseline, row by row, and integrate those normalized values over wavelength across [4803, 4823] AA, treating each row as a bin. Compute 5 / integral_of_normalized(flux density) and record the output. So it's 0.254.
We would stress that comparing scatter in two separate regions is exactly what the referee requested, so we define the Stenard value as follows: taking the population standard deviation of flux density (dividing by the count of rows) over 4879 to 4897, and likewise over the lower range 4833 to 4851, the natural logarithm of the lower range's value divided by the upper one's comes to -0.86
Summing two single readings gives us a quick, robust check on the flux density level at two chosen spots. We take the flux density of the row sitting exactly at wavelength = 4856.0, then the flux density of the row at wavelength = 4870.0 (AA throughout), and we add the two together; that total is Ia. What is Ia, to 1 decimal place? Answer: 75.7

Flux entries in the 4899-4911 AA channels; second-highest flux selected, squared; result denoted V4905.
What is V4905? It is 1573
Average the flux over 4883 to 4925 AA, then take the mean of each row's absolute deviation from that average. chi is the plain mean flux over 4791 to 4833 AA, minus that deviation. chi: 33.1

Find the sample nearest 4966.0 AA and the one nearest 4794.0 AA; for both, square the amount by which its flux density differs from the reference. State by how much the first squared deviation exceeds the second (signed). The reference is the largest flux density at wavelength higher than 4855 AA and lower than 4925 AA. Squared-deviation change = 10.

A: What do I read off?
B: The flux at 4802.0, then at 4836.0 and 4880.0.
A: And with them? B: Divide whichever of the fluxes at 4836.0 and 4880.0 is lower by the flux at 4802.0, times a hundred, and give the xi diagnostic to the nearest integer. 98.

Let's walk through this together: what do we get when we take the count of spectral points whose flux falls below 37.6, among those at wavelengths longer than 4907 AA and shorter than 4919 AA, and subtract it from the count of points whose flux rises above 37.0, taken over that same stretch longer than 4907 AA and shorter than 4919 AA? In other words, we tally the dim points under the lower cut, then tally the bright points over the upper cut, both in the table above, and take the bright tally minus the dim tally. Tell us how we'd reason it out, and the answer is 4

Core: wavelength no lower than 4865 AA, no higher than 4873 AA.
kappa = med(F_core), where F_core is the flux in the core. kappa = 39.0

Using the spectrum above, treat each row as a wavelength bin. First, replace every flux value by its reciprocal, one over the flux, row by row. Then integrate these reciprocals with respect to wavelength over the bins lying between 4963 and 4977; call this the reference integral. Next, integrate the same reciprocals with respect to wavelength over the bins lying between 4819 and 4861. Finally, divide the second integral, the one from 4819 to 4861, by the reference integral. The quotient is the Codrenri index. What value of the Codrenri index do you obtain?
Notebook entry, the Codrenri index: 3.0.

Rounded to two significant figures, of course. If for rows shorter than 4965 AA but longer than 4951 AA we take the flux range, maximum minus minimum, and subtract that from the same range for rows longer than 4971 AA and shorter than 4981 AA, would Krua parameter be -14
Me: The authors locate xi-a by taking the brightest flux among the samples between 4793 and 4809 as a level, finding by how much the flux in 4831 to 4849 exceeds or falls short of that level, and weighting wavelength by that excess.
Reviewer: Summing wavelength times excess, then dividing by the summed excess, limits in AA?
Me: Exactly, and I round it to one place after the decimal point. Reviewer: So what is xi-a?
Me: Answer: 4836.9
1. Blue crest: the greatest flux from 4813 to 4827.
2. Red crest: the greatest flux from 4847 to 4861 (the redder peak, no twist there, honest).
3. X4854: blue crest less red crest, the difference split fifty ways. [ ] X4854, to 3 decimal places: -0.024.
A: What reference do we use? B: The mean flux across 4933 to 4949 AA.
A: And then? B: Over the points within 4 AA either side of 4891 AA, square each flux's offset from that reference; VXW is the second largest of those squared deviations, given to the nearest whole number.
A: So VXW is 16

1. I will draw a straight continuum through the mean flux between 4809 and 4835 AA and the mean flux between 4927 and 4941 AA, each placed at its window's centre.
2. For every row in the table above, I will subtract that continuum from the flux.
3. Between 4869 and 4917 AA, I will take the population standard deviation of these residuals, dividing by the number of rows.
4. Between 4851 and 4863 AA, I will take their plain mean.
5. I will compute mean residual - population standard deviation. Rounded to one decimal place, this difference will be -3.6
